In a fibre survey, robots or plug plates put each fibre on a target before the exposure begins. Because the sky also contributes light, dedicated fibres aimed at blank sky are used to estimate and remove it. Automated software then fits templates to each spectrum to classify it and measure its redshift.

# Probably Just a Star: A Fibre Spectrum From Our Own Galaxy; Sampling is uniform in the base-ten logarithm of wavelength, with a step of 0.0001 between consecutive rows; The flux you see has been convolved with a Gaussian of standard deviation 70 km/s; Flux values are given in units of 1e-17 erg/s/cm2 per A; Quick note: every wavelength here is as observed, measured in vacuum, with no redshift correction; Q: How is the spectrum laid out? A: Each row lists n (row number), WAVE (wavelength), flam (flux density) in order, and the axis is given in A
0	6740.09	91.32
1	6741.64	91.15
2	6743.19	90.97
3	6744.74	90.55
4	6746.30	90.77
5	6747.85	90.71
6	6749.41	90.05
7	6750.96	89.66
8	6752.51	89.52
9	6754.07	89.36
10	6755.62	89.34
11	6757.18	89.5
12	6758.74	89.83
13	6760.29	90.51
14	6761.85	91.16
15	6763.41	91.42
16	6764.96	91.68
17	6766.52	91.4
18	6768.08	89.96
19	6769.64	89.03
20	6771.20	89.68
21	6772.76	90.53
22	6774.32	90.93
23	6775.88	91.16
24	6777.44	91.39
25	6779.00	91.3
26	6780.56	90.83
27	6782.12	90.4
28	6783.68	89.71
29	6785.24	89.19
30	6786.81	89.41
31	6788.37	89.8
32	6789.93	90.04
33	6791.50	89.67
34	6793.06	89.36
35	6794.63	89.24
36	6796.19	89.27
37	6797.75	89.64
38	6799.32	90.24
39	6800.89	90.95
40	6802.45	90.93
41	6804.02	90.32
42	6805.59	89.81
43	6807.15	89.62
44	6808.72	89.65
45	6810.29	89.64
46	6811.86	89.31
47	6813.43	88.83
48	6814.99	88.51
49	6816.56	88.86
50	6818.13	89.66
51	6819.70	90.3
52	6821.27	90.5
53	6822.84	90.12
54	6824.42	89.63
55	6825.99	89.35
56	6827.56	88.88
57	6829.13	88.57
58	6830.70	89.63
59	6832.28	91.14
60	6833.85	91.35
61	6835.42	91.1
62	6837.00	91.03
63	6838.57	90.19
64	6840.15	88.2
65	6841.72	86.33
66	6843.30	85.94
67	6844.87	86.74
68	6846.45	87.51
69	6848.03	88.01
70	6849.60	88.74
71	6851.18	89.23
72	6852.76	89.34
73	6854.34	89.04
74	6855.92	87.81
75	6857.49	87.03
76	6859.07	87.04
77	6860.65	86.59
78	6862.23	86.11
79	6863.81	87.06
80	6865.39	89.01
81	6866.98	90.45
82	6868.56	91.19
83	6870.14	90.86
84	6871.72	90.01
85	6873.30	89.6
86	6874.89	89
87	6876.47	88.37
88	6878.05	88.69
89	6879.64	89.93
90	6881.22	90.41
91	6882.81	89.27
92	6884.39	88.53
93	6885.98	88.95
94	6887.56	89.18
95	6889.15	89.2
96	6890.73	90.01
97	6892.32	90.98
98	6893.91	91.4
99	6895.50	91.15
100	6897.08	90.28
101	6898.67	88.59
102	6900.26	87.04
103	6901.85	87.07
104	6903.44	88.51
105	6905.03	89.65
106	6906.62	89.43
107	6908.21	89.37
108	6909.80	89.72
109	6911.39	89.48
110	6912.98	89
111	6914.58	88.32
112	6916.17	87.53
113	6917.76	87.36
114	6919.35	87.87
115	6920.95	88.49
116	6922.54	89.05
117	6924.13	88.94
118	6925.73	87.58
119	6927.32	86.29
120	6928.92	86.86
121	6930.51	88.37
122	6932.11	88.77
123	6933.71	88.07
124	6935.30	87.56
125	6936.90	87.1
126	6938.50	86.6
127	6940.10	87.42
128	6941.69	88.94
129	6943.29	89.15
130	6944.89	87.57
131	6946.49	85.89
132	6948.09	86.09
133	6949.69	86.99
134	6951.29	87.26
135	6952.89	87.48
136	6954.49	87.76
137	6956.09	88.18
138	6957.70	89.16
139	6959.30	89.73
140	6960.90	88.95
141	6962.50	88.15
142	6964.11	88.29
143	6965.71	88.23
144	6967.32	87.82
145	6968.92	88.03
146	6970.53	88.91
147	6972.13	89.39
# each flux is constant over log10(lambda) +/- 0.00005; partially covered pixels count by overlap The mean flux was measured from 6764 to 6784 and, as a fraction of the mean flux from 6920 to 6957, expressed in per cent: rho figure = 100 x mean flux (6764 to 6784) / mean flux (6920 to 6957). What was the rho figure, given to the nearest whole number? 103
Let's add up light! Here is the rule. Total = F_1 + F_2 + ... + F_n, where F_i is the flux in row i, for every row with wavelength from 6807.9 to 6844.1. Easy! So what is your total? 2057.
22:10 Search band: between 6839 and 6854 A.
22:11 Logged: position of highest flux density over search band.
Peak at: 6852.76 A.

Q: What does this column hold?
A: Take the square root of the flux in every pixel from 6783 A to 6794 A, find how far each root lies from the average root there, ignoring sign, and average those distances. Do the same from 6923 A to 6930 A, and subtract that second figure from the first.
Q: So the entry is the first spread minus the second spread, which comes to -0.032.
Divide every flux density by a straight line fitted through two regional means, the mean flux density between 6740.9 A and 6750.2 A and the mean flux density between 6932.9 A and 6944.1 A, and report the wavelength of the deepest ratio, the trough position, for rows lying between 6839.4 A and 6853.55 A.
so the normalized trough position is 6843.30 A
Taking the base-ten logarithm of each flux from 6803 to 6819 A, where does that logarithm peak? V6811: 6804.02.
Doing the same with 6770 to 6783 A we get 6777.44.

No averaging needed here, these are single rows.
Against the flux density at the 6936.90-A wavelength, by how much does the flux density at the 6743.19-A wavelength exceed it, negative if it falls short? 4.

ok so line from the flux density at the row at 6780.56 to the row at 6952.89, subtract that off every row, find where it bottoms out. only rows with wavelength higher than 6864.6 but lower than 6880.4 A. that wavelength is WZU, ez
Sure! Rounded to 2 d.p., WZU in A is 6876.47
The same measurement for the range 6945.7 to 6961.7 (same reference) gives 6946.49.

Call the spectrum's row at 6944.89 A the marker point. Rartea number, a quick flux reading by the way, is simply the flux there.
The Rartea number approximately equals 87.57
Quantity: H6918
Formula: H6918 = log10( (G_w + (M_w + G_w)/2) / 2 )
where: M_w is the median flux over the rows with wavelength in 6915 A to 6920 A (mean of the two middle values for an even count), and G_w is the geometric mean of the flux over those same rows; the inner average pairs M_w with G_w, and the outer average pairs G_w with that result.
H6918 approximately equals 1.942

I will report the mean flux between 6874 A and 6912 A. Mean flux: 89.3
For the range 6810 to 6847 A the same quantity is 89.2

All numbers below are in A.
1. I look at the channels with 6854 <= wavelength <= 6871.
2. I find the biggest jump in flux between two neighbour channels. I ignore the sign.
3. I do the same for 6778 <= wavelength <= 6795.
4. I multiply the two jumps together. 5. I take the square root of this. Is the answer 1.16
